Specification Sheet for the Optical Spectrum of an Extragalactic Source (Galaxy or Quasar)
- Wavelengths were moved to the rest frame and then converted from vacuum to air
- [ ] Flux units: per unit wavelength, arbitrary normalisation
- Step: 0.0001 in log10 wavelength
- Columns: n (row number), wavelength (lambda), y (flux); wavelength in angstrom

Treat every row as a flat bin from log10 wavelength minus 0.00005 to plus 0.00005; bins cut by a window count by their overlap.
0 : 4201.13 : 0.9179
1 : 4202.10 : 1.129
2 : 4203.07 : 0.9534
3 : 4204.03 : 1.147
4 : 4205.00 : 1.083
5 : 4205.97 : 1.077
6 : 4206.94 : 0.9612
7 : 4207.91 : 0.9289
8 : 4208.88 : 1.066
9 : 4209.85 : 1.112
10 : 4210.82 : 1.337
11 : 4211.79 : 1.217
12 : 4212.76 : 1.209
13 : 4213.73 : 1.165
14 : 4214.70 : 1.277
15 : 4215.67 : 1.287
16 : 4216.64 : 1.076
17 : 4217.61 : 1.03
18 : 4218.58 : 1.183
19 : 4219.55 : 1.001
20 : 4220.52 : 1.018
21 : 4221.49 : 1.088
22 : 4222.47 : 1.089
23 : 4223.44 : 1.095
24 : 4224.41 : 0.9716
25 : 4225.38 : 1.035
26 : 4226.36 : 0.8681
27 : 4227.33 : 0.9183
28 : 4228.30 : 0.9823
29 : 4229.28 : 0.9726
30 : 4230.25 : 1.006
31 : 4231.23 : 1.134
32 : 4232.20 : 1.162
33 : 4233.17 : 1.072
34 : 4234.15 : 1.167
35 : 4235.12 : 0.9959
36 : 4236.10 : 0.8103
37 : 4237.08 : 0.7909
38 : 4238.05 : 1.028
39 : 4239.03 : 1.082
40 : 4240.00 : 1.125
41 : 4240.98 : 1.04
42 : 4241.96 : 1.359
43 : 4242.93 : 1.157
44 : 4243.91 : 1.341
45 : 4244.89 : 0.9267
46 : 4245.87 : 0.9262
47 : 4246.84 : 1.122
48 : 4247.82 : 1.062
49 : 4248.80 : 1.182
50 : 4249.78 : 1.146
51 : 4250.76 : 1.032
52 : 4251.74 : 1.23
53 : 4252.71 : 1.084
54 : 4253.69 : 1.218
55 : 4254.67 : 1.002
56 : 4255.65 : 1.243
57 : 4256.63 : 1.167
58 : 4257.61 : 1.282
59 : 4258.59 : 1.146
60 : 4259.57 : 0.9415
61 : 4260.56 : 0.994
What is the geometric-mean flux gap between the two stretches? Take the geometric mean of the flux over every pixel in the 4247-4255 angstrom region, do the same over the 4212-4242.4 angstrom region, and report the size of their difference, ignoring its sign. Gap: 0.058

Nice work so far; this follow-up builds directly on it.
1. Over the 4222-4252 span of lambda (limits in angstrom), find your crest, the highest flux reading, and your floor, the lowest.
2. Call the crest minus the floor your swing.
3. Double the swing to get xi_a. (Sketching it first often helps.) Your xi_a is 1.14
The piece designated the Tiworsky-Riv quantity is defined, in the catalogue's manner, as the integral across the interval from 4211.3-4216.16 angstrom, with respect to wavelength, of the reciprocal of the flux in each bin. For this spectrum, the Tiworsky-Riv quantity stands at 3.95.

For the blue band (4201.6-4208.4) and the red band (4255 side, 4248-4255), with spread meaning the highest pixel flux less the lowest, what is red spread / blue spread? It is 1.0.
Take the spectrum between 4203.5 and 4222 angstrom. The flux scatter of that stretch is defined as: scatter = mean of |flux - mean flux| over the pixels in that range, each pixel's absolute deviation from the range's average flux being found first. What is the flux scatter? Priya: 0.091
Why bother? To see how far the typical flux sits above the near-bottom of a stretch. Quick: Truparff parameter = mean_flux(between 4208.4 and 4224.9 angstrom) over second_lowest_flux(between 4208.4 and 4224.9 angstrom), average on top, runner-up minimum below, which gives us 1.130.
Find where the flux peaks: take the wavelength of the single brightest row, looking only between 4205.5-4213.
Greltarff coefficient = 4210.82 angstrom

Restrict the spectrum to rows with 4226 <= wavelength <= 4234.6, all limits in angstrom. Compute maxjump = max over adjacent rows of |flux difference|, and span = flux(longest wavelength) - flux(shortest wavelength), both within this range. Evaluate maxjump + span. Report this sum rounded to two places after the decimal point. 0.43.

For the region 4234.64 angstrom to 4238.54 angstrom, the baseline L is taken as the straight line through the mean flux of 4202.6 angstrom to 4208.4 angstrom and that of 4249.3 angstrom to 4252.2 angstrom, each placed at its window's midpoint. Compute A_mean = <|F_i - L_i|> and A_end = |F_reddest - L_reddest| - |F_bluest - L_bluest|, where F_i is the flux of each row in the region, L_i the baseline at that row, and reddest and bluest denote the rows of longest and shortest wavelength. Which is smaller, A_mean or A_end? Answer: -0.025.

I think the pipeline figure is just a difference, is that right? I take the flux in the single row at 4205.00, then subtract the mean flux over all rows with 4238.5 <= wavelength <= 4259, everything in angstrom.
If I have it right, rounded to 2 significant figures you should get -0.054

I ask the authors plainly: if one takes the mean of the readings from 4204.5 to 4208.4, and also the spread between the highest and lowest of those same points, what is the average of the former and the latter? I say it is 0.58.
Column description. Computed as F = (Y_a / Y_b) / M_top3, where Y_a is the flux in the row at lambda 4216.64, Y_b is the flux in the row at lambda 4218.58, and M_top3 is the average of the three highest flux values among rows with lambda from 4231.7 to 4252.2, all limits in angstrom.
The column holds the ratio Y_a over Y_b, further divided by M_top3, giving 0.694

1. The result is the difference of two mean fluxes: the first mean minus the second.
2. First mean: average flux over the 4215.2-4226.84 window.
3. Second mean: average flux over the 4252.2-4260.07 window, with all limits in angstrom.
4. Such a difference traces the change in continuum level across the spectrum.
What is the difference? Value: -0.074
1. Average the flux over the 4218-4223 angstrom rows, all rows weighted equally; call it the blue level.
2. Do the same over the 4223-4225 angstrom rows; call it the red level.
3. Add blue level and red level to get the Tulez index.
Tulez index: 2.11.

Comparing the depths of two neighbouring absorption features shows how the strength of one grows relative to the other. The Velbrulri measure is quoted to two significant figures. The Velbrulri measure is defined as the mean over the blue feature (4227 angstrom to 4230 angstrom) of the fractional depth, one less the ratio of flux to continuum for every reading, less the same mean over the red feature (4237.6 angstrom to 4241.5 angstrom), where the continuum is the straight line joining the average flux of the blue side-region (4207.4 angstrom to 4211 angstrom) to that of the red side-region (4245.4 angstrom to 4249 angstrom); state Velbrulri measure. 0.11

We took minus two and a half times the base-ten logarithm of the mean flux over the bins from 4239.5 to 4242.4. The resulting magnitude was -0.17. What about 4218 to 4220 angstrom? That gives -0.10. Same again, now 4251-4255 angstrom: -0.14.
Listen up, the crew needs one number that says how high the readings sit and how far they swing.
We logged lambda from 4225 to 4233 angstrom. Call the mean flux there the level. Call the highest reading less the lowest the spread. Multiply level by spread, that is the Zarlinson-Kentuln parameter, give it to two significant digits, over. 0.30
